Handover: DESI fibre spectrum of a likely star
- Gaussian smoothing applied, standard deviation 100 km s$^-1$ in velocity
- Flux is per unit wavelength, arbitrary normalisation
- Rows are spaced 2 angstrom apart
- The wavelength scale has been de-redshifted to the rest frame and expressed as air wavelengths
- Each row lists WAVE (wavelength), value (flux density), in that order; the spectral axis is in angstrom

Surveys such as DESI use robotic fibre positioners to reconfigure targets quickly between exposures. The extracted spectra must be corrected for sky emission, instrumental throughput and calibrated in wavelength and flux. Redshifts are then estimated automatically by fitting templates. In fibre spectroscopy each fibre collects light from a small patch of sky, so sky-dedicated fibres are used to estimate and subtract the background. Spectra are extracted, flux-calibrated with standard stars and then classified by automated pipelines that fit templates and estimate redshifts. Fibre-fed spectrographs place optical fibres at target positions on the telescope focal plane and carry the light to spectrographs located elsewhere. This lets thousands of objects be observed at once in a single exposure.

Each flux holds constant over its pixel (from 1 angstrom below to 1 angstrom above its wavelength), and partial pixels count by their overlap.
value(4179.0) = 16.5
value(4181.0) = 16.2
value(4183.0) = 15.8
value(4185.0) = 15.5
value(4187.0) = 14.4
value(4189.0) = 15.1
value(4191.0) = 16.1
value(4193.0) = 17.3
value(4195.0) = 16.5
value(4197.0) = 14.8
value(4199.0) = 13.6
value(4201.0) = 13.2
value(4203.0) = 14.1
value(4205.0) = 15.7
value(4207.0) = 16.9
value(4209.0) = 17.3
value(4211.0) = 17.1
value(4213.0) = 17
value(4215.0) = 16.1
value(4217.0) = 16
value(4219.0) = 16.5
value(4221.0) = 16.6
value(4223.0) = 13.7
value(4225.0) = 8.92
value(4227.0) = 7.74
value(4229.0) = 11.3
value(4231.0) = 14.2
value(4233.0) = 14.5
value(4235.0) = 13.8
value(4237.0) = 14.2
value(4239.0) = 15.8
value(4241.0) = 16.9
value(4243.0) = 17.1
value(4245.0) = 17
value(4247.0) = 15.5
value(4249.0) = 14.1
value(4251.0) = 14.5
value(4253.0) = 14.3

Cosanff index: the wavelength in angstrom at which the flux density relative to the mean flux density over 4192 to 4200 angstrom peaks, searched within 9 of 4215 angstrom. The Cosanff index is 4209.0 angstrom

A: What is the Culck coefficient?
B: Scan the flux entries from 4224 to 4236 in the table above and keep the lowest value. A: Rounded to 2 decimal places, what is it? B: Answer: 7.74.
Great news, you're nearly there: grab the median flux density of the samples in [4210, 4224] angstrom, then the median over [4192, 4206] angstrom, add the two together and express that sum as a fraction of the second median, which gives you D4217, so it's 2.11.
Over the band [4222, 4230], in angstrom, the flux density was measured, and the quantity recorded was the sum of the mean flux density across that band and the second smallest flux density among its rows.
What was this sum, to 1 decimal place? 19.3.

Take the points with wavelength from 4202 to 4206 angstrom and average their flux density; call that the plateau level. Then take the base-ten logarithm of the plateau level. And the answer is 1.17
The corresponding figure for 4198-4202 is 1.13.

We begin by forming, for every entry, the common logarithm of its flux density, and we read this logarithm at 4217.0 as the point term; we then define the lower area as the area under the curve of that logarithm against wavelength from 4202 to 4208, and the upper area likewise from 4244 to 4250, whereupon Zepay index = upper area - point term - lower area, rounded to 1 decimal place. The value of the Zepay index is -1.2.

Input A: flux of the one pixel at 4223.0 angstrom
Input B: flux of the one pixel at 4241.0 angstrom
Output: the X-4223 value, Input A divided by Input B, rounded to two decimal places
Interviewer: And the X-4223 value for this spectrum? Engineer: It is 0.81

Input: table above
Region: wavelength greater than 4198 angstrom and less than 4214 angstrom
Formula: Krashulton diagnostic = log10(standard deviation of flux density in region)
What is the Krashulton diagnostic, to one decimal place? 0.2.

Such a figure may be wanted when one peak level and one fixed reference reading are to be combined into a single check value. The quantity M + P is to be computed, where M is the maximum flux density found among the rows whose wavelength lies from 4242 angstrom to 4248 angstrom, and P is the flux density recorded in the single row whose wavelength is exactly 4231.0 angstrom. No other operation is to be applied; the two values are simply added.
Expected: 31.3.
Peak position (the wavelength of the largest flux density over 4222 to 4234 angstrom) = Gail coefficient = 4233.0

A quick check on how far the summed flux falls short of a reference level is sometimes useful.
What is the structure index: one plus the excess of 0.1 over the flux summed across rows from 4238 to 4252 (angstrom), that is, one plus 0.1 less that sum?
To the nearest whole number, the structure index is -110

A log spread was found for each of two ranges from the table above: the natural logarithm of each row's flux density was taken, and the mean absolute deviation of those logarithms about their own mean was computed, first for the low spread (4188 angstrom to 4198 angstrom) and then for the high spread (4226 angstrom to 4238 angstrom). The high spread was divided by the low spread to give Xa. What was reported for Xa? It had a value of 3.6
